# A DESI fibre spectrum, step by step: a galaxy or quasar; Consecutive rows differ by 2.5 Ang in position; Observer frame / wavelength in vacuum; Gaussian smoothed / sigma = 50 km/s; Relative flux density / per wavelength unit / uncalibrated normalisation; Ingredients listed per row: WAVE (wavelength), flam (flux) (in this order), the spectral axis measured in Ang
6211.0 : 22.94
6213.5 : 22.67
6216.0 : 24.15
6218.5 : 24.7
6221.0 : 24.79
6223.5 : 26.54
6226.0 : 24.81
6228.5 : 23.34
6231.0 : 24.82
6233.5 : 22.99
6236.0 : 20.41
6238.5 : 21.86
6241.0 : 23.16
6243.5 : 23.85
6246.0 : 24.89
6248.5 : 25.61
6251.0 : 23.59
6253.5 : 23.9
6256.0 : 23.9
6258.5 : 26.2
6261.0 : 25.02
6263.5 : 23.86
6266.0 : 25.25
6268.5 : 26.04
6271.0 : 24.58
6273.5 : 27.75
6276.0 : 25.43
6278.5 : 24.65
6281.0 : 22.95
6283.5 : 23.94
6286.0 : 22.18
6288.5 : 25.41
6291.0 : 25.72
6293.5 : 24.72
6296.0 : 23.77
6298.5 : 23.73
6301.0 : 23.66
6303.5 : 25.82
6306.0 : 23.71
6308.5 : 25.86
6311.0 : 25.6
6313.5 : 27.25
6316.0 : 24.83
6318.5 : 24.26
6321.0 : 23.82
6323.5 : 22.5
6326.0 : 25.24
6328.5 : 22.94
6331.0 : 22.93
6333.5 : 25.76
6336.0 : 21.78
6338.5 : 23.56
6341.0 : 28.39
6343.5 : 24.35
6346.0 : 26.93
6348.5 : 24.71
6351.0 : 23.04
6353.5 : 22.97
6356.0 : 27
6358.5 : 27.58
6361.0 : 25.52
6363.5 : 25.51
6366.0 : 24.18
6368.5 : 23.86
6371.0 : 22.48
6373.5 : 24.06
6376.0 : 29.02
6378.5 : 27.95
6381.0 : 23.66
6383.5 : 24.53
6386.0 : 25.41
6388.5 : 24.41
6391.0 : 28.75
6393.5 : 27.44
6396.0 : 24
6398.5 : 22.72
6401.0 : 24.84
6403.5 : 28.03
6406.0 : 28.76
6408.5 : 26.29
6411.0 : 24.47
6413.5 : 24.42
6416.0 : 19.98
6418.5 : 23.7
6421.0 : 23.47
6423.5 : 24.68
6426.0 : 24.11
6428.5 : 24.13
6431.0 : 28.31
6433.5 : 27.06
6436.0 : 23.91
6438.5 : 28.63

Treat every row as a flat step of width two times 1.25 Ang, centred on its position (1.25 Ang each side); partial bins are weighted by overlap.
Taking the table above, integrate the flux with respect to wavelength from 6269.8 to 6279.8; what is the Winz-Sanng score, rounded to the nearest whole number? 256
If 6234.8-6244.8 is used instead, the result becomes 223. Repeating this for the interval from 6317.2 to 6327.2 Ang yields 240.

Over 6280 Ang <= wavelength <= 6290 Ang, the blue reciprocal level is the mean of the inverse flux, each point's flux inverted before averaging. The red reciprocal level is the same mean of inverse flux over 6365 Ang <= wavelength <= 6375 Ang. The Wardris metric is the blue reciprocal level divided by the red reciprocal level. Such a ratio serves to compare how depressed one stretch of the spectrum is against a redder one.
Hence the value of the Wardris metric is 1.00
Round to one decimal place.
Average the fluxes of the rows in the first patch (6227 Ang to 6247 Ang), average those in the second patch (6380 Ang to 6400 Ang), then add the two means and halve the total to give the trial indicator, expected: 24.1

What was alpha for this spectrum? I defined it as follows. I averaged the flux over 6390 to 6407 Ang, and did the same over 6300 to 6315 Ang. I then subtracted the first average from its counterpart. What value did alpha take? -1.0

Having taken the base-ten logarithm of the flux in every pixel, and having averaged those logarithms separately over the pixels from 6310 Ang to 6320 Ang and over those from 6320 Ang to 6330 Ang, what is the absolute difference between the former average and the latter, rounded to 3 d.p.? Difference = 0.033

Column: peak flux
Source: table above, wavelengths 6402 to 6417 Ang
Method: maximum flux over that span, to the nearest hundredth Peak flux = 28.76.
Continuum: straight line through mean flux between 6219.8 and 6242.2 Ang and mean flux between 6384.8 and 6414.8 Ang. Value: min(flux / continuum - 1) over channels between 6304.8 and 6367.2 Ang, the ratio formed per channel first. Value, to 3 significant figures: -0.128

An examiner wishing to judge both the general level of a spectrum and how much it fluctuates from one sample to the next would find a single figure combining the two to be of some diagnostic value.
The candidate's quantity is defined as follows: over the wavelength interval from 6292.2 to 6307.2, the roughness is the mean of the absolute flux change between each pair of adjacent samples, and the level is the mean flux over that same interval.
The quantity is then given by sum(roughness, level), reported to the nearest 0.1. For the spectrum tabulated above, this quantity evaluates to 25.3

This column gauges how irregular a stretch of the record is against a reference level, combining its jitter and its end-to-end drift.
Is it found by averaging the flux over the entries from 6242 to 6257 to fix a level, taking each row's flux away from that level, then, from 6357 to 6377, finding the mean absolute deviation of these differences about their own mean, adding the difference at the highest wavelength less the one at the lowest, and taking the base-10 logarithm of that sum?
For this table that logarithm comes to -0.72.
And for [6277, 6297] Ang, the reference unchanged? 0.26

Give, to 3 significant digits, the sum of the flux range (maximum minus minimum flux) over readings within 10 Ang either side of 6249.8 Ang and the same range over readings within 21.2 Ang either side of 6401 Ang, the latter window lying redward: 11.8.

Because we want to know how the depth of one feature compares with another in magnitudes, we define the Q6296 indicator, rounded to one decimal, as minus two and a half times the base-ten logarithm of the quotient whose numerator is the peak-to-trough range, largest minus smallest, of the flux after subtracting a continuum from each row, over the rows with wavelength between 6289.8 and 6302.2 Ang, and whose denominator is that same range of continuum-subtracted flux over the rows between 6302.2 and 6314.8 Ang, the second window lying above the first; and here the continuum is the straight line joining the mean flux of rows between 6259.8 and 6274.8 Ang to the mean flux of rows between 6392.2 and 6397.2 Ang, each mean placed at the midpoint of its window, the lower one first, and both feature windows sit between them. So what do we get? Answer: 0.6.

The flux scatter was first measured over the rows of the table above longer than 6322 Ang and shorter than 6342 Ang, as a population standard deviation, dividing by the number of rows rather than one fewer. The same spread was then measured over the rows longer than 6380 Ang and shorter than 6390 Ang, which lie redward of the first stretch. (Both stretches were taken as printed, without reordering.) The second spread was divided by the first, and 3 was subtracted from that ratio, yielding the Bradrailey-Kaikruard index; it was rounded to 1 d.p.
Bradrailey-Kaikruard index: -2.7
